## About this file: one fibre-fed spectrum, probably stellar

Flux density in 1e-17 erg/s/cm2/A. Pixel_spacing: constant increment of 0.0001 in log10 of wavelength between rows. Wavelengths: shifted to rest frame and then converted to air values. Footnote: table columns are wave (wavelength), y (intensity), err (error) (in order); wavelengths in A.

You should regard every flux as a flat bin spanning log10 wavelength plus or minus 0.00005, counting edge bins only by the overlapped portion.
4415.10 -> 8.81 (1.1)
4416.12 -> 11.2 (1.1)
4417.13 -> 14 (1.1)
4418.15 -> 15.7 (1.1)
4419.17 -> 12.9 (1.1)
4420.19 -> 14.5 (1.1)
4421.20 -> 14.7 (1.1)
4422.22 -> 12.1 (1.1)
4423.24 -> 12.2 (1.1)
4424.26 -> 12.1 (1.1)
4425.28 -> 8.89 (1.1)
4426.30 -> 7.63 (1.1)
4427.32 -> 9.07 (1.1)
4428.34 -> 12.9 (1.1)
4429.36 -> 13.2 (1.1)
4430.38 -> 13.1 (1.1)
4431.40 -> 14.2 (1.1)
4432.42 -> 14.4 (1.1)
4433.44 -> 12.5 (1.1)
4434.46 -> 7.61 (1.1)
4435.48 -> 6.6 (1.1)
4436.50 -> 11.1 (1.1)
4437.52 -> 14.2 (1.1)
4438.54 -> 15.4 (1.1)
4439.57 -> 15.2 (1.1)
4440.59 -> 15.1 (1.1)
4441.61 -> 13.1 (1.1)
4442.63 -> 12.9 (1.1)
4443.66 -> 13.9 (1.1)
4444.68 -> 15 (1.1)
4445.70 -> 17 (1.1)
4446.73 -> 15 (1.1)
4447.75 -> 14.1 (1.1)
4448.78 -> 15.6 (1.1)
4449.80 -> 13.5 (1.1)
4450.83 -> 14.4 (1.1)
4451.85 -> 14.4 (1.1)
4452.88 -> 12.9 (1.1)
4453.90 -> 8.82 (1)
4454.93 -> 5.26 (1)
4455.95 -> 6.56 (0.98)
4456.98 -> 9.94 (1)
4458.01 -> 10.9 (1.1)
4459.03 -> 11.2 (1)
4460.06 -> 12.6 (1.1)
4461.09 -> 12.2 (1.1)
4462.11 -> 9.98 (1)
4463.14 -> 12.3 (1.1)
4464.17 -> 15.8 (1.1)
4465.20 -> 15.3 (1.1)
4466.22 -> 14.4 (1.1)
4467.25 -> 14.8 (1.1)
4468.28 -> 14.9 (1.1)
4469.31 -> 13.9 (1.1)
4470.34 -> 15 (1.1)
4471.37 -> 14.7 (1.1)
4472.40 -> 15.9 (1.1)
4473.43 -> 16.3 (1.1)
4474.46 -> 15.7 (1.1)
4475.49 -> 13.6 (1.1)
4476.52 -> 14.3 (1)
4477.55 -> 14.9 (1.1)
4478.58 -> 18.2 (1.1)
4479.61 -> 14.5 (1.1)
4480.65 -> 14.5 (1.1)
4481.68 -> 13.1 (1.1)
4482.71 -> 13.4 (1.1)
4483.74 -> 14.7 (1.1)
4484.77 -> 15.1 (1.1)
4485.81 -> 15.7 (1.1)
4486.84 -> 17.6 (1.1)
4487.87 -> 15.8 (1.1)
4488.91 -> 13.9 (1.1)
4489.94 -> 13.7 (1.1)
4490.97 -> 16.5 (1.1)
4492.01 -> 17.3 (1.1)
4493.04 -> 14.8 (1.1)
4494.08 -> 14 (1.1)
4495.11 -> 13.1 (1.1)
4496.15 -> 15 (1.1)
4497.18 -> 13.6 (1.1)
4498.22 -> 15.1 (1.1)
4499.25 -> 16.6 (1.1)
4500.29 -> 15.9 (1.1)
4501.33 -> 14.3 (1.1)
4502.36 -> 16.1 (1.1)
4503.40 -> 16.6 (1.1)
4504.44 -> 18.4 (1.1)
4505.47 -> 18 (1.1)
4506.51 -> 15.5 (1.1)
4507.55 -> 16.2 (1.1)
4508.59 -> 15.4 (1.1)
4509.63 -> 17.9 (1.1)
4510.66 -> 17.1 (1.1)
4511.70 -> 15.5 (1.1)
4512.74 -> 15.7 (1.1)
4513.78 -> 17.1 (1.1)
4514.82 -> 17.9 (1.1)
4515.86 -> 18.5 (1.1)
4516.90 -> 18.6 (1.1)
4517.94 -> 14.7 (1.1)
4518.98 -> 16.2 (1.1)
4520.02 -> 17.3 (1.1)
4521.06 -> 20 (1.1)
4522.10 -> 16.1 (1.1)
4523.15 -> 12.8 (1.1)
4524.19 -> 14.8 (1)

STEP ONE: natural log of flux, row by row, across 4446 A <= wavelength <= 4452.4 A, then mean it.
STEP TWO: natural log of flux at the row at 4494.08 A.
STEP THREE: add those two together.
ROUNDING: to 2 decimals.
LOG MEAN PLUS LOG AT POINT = 5.31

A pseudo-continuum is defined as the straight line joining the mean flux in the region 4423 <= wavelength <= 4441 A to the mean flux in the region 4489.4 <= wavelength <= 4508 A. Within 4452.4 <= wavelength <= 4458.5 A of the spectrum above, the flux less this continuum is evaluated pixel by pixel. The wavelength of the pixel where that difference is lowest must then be 4454.93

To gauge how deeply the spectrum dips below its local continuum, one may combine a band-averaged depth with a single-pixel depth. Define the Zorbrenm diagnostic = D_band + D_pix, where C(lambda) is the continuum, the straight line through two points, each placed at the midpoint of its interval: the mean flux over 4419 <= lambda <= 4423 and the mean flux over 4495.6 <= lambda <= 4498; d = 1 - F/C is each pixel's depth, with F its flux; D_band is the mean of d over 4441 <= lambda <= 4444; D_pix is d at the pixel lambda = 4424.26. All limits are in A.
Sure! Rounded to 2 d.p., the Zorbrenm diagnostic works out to 0.14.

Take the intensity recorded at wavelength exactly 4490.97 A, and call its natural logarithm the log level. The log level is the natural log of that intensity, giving 2.80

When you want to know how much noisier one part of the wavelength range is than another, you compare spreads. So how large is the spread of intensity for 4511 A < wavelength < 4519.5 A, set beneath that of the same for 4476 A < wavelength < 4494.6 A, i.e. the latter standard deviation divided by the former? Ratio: 1.0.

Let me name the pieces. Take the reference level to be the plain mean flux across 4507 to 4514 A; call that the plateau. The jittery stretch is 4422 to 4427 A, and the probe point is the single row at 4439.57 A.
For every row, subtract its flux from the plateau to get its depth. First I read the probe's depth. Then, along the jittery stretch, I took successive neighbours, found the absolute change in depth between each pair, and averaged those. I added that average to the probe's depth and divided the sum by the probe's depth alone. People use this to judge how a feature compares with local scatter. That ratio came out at 2.0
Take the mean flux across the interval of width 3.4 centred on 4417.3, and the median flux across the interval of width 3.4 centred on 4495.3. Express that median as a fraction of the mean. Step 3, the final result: 1.03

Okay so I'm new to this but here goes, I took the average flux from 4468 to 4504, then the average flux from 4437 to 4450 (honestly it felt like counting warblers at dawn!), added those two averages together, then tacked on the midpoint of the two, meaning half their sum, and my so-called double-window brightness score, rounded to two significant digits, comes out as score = 45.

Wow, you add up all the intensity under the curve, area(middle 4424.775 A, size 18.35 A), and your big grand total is 230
